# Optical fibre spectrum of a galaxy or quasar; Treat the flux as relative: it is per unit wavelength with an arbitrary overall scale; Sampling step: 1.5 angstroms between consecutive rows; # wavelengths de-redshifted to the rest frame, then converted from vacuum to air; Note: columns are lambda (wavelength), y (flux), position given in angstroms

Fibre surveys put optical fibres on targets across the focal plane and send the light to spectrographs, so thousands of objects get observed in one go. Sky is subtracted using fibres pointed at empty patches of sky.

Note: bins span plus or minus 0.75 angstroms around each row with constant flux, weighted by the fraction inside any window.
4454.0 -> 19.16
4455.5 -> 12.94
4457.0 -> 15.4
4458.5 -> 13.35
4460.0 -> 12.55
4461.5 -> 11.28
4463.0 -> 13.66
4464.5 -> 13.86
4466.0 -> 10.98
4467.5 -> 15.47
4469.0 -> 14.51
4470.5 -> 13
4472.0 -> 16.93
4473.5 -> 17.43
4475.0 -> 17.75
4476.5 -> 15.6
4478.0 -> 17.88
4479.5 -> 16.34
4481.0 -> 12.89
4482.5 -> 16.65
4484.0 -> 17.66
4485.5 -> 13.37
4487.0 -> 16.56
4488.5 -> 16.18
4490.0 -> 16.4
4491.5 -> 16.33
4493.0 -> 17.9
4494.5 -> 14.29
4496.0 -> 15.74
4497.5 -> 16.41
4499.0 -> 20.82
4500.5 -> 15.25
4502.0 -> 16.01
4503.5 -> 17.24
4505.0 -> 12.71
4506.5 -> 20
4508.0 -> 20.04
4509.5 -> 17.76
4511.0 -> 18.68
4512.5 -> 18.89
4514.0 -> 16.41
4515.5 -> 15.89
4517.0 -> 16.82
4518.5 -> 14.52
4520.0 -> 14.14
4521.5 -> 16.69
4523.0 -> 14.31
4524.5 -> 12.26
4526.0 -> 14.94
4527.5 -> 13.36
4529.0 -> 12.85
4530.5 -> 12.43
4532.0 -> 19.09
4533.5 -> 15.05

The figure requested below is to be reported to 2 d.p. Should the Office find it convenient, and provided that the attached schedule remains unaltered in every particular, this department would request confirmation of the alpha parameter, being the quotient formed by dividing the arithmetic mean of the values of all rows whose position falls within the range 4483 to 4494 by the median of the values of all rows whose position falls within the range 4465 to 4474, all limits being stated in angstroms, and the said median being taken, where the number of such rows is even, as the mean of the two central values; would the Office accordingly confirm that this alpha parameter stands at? 1.09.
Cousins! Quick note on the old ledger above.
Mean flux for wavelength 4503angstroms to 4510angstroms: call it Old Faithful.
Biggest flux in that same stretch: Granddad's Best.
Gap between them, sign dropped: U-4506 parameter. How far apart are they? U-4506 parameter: 2.5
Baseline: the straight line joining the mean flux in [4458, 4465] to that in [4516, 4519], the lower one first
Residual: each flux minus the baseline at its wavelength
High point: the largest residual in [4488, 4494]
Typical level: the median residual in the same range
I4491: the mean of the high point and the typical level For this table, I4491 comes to 2.7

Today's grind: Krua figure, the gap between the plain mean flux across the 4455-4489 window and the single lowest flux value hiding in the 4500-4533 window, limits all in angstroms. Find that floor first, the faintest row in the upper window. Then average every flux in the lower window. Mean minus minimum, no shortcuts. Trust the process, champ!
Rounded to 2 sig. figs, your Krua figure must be 2.6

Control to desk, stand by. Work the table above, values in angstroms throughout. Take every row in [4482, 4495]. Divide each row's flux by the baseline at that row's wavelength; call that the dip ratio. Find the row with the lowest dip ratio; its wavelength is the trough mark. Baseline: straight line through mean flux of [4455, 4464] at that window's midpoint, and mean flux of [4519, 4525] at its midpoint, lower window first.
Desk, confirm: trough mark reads 4485.5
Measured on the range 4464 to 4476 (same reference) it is 4466.0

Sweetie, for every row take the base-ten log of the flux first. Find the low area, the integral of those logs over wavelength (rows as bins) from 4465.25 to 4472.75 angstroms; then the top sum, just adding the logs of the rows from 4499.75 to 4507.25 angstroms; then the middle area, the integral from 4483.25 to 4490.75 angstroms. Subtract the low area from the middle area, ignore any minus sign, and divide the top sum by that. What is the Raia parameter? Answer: 14.3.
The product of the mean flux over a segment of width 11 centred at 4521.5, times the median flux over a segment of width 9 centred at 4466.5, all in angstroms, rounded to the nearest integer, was 204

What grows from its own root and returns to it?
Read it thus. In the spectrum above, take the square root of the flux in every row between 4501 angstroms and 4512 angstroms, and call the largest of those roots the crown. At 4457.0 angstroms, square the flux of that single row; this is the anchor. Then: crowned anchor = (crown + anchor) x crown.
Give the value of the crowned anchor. 1082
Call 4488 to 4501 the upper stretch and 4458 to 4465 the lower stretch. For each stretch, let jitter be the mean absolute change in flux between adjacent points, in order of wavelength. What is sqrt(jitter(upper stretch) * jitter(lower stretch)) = 1.60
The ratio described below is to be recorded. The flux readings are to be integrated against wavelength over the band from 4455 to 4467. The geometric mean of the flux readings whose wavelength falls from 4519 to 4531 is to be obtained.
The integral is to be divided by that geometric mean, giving 11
